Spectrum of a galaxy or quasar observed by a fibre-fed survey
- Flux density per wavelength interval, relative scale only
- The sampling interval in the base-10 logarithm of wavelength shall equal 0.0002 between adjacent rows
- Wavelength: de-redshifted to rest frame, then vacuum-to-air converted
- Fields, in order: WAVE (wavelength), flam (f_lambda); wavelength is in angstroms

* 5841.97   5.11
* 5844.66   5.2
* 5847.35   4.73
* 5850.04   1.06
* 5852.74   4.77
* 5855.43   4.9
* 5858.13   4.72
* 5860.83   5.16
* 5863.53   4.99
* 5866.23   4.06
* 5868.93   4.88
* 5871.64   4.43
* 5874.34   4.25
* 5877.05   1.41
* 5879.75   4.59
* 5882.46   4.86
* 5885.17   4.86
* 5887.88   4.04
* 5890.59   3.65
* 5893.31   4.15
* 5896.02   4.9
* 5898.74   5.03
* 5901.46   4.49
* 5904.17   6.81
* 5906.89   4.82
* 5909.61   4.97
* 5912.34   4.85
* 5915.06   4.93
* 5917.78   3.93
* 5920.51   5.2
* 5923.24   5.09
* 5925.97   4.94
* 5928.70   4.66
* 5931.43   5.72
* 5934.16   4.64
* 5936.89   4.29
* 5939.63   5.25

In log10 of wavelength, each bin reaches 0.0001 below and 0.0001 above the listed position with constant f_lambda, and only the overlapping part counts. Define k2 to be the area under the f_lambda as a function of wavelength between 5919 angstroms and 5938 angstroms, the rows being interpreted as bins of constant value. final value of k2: 94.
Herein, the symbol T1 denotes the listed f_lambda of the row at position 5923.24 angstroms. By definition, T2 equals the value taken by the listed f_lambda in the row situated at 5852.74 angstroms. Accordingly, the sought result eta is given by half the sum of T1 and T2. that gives 4.93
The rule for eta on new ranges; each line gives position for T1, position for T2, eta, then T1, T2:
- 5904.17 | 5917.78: 5.37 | 6.81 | 3.93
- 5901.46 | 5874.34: 4.37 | 4.49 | 4.25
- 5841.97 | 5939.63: 5.18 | 5.11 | 5.25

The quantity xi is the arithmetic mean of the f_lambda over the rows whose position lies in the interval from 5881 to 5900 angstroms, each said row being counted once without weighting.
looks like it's 4.5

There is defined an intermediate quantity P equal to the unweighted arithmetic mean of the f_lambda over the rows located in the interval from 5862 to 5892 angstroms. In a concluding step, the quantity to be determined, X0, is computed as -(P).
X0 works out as -4.18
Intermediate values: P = 4.18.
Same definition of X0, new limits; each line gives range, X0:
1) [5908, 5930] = -4.82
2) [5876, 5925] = -4.59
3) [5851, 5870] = -4.78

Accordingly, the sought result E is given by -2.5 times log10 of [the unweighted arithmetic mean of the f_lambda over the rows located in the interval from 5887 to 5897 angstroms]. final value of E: -1.55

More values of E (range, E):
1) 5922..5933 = -1.77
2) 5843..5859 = -1.57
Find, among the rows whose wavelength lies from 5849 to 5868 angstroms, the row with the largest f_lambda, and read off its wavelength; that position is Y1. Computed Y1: 5860.83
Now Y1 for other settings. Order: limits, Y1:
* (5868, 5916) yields 5904.17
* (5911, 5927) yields 5920.51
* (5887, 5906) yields 5904.17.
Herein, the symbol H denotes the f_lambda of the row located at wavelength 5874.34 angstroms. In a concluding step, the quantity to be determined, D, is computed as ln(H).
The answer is 1.45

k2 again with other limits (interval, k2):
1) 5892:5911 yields 95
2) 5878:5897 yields 83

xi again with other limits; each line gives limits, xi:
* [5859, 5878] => 4.2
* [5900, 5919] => 5.0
